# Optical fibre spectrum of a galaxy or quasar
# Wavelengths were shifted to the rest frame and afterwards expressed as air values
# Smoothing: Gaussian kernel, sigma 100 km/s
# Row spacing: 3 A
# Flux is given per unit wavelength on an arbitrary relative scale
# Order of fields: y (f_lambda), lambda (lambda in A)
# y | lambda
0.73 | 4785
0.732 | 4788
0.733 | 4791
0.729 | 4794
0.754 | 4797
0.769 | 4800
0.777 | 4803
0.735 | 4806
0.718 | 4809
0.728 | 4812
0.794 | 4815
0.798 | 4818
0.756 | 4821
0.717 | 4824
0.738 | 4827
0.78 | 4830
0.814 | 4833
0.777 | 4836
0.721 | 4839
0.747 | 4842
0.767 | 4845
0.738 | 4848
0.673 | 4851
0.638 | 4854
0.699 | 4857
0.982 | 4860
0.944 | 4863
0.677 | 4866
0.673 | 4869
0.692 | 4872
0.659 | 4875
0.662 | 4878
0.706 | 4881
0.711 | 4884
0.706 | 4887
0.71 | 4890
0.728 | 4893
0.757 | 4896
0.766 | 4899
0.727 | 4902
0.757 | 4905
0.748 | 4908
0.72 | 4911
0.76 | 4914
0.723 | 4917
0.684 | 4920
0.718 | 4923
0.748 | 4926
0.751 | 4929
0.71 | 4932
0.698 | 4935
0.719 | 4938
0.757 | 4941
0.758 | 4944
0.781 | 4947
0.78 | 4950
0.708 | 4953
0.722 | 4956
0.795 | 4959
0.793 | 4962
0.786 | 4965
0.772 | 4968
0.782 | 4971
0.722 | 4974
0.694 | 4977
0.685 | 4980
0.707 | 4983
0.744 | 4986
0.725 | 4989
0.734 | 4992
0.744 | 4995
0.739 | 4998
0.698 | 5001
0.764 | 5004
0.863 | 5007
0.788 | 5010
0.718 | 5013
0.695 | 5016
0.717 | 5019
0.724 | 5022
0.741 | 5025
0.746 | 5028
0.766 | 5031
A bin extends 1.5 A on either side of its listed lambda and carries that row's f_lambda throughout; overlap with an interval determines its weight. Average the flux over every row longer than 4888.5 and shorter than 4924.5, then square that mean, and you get 0.538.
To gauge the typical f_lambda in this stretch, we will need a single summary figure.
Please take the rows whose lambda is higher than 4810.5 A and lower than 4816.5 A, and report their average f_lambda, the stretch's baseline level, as 0.761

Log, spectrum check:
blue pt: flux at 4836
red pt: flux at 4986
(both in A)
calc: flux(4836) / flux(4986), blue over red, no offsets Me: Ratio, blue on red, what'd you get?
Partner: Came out 1.04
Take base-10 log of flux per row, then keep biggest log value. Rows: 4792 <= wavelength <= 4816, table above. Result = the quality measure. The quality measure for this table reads -0.100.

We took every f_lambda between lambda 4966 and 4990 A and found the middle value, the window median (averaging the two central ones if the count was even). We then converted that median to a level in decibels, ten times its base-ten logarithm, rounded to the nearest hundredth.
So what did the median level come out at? -1.41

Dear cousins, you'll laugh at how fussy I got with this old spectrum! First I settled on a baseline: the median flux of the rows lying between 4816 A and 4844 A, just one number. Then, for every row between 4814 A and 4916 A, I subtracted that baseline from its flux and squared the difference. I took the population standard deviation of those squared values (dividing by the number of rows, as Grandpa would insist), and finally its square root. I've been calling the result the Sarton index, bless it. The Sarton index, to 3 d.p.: 0.101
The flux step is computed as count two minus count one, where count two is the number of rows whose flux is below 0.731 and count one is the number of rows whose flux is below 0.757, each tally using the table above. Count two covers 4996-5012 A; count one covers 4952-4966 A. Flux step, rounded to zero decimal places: -1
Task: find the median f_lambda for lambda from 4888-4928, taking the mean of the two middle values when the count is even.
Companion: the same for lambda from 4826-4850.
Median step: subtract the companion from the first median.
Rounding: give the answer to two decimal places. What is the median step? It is -0.03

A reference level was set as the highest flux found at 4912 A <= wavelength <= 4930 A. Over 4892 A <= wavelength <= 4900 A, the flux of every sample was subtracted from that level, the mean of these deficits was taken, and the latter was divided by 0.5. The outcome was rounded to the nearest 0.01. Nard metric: 0.02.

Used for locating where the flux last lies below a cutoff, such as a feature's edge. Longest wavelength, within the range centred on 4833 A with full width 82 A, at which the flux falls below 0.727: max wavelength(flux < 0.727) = 4872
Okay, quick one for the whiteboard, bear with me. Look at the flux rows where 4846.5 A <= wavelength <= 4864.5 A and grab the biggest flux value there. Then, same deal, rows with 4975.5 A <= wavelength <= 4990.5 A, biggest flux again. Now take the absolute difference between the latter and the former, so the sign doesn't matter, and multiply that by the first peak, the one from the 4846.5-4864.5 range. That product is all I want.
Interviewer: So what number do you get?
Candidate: 0.23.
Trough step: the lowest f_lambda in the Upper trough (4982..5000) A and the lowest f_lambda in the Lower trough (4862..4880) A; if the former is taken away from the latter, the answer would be -0.05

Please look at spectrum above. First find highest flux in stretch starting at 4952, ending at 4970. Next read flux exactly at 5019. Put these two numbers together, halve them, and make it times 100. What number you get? 75.6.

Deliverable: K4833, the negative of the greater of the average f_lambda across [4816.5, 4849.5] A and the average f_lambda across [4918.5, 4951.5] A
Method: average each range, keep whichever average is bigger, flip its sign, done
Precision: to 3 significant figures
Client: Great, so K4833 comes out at -0.759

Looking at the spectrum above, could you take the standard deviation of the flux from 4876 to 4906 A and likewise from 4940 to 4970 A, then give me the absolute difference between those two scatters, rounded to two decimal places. 0.00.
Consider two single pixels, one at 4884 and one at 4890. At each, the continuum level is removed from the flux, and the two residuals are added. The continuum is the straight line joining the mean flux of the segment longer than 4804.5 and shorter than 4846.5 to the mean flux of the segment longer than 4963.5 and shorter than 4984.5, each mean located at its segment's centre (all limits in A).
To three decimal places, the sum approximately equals -0.074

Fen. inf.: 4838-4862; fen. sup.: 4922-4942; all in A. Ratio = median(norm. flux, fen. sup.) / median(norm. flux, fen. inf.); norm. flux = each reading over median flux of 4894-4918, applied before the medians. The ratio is 0.99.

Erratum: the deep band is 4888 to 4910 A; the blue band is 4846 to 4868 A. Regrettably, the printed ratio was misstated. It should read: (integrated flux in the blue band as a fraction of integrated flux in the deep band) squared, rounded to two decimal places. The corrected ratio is 1.06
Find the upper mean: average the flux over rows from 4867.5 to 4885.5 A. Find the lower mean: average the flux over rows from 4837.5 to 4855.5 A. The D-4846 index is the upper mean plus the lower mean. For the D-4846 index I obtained 1.40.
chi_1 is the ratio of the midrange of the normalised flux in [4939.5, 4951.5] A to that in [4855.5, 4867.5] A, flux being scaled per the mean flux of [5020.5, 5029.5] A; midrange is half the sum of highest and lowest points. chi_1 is 0.93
